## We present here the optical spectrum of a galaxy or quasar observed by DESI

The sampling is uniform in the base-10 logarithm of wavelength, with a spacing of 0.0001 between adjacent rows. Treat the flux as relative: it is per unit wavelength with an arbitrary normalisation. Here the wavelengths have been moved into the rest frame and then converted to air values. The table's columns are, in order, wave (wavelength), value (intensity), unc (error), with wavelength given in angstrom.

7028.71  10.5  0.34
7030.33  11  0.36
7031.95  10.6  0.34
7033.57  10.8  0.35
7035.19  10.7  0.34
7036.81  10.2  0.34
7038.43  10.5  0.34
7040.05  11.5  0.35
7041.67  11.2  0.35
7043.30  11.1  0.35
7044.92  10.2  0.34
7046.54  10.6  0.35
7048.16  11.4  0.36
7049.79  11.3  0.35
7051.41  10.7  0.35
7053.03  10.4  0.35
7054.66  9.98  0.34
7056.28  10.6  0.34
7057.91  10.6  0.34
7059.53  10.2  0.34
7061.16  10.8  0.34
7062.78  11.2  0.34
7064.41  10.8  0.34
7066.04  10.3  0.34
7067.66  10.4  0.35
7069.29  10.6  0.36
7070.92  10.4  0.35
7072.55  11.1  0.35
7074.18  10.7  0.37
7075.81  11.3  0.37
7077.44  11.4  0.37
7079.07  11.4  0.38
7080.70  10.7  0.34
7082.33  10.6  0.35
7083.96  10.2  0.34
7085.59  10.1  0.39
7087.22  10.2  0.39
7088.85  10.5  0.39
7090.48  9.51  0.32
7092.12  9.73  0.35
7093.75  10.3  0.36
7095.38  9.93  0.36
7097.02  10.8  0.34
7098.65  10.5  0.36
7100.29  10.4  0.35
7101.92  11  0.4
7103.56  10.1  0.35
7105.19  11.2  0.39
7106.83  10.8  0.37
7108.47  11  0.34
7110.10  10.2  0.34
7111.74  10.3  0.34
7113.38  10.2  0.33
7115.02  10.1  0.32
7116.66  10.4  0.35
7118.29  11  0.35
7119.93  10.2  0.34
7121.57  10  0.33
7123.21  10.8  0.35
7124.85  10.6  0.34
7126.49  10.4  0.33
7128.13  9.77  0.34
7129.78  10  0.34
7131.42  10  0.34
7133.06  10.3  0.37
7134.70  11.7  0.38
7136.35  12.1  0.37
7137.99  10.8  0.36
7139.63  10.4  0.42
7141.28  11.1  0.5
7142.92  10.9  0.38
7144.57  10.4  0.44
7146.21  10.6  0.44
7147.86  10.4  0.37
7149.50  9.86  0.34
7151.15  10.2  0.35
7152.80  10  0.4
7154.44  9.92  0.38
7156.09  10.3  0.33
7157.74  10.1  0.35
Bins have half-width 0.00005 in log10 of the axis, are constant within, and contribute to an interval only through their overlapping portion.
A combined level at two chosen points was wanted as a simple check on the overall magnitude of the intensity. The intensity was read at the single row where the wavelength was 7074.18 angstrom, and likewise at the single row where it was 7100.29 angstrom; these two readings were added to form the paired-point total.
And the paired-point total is 21.1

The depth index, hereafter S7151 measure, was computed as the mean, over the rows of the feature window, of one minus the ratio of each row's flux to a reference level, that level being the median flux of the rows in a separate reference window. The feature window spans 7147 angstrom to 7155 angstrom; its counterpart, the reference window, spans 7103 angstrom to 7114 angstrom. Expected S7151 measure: 0.02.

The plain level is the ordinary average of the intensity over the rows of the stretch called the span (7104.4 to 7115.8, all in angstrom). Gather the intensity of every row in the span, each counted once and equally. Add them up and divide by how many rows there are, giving 10.5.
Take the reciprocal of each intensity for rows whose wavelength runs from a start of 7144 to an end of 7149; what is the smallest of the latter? 0.0943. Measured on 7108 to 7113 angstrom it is 0.0909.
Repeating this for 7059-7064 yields 0.0893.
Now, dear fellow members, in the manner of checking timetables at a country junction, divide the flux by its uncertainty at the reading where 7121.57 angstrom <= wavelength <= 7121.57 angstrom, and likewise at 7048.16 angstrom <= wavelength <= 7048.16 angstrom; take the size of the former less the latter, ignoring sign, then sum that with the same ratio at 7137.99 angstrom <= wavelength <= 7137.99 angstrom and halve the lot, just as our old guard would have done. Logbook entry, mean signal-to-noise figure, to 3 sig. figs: 15.7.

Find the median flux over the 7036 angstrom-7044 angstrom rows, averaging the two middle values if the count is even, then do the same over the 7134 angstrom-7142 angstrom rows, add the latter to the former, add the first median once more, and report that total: 33.3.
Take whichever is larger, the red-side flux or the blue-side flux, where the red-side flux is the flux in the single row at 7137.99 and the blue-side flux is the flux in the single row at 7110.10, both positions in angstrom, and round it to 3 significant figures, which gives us 10.8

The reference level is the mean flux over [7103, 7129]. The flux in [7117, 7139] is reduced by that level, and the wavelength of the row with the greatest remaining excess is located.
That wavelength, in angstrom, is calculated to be 7136.35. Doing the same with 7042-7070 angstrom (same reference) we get 7048.16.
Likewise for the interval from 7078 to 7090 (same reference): 7079.07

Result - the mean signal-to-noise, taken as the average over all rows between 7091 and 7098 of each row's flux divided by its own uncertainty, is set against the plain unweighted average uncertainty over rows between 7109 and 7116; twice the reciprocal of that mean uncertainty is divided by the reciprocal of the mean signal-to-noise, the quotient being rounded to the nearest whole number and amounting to 174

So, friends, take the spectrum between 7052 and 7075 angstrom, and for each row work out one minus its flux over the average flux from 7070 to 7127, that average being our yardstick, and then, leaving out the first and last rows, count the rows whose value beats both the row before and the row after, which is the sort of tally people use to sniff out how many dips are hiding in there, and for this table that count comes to 4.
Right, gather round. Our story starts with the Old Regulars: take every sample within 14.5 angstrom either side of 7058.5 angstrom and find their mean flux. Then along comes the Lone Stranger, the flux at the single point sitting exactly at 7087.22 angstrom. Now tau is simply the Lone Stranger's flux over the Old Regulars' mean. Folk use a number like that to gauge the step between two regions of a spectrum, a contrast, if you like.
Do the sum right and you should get 0.96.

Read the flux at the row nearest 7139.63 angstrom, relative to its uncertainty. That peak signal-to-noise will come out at 24.8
